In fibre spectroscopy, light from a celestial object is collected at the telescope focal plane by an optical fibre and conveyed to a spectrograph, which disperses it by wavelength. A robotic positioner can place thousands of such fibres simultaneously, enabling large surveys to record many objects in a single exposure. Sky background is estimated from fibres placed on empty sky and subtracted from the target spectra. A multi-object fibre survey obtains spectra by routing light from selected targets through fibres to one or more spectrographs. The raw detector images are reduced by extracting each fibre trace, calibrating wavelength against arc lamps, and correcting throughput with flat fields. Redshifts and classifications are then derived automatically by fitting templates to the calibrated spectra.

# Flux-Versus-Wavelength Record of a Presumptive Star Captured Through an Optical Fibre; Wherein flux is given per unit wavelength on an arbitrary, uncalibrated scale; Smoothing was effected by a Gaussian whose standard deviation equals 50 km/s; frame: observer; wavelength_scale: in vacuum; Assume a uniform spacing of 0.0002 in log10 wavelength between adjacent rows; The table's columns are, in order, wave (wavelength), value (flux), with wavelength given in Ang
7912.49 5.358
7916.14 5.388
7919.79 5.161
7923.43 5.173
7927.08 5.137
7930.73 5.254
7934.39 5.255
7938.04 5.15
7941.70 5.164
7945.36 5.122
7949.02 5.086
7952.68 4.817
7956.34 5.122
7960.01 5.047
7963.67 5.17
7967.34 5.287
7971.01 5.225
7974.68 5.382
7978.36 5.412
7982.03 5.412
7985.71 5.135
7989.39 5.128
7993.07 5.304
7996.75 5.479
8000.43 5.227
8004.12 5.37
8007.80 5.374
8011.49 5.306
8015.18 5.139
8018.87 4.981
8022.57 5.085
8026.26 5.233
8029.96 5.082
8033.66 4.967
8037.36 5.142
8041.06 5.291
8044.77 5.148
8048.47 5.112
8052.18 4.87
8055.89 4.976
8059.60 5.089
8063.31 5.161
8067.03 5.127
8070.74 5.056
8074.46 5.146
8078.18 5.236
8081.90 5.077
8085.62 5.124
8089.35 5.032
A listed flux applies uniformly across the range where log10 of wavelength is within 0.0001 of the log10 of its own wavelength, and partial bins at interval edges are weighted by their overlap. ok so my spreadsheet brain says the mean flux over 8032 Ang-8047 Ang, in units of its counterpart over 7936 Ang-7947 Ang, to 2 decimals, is 1.00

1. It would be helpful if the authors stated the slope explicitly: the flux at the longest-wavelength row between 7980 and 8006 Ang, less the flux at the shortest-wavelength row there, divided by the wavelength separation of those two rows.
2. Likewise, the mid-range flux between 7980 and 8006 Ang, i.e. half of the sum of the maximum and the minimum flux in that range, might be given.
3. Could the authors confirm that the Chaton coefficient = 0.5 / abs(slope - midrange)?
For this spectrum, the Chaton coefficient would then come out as 0.094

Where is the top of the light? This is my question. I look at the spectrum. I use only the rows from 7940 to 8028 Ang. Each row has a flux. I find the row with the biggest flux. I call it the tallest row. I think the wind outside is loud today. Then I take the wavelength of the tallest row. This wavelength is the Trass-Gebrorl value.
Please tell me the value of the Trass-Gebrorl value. 7996.75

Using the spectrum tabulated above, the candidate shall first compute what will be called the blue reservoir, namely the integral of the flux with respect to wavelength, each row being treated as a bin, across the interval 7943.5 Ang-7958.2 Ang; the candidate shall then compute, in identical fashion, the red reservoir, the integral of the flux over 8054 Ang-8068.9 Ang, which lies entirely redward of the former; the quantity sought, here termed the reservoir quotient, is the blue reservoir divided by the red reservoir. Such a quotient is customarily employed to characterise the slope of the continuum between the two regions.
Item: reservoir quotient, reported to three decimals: 0.976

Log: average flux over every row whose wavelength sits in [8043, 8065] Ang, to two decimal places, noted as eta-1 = 5.06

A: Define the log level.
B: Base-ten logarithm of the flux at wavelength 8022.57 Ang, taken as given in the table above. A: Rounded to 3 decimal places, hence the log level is 0.706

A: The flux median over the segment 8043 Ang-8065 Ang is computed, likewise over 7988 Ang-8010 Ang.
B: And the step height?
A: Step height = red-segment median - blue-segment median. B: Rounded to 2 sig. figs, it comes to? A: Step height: -0.24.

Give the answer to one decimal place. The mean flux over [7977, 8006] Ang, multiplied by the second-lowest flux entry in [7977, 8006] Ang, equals 27.3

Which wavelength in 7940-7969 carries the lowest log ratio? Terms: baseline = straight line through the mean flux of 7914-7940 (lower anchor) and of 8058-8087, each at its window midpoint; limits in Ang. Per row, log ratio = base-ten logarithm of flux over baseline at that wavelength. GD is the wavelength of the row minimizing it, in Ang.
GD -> 7952.68 Ang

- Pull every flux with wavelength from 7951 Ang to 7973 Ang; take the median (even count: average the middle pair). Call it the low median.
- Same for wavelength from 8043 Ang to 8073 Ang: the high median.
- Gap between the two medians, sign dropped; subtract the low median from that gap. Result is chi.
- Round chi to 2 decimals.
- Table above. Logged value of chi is -5.10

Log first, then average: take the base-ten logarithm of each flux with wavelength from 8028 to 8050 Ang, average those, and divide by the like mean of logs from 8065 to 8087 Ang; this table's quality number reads 1.00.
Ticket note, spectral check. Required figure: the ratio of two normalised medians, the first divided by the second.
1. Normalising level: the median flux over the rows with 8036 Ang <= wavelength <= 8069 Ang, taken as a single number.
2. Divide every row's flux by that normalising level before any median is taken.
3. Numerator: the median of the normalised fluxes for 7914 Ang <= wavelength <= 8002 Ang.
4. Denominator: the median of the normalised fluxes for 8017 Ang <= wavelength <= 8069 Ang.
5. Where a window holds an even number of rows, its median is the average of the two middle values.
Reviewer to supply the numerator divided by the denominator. 1.01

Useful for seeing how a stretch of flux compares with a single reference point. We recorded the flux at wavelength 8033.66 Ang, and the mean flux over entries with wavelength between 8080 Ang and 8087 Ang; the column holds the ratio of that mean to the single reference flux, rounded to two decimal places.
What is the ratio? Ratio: 1.03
